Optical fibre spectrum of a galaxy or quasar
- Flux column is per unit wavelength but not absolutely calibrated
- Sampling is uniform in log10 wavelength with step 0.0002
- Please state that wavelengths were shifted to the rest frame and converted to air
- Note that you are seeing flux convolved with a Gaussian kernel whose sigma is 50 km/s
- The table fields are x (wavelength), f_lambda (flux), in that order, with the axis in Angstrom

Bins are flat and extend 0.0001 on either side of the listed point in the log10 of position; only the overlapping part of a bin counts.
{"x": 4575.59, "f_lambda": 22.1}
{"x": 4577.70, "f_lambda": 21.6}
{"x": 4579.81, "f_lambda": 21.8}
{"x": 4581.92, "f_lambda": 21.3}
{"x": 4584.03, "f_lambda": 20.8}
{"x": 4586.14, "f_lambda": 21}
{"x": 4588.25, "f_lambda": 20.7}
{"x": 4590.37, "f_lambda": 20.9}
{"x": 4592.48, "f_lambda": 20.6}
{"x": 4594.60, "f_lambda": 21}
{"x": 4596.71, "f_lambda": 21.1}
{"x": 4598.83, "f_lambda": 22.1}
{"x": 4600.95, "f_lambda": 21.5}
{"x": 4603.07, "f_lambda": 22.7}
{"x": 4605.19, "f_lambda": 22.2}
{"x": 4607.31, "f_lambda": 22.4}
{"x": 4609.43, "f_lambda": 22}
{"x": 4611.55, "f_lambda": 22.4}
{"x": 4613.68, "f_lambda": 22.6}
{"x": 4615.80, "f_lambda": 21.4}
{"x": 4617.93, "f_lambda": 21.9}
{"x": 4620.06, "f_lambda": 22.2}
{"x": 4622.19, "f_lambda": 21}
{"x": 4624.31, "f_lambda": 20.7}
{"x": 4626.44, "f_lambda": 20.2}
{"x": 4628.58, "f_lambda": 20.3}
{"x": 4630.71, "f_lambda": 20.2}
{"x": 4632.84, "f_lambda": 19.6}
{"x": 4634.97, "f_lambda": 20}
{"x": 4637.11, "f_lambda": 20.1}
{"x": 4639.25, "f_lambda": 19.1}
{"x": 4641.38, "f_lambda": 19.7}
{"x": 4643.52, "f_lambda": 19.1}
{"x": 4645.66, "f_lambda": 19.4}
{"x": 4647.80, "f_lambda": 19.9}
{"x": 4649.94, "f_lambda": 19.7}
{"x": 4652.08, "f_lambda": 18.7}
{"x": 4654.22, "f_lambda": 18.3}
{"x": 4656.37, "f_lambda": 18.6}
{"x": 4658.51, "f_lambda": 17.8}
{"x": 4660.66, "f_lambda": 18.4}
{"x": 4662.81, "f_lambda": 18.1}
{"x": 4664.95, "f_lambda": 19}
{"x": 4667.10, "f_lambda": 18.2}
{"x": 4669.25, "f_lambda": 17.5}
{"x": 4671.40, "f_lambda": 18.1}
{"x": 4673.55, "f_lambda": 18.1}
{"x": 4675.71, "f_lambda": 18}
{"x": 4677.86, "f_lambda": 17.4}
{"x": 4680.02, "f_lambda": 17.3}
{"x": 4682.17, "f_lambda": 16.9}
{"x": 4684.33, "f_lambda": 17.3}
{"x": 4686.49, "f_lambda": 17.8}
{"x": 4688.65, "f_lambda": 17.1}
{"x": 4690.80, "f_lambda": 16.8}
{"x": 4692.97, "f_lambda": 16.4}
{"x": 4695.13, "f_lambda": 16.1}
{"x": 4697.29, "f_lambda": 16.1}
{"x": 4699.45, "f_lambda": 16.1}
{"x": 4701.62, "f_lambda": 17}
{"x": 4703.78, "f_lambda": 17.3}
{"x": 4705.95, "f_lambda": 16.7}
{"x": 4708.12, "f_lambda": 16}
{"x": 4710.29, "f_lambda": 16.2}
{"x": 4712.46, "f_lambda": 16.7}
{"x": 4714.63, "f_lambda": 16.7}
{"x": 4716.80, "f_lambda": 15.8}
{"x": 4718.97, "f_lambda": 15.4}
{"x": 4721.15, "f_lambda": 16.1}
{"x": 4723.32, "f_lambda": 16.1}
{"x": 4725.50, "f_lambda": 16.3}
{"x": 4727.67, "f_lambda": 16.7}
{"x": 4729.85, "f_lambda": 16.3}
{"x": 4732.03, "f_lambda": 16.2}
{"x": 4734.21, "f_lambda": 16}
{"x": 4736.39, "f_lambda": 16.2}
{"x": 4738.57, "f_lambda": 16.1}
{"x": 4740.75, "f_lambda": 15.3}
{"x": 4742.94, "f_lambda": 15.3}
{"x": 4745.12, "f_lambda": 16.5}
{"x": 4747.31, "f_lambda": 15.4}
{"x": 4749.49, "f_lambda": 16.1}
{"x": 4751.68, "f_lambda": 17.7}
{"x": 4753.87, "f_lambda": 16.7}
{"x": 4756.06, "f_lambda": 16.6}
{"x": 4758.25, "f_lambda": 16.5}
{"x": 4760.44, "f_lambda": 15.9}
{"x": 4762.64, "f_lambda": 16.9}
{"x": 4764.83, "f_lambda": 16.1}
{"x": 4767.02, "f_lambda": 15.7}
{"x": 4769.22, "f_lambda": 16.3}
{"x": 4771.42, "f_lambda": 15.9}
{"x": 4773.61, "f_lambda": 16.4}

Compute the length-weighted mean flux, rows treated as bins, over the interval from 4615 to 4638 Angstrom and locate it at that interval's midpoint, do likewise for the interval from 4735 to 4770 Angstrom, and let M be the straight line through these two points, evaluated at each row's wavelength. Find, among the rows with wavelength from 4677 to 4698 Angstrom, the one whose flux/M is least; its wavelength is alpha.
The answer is 4695.13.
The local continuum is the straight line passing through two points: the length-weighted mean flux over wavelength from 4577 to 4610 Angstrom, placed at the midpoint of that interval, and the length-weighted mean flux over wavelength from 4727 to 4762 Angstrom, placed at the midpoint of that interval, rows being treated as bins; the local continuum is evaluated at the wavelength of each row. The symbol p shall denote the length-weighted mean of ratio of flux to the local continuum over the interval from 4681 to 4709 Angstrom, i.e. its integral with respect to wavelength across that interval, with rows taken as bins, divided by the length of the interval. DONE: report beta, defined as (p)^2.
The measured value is 0.87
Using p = 0.93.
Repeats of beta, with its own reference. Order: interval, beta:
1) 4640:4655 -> 0.97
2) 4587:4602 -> 0.97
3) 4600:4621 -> 1.12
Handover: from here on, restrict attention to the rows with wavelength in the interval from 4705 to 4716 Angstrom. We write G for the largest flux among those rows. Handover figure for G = 16.7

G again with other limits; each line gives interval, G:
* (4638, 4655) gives 19.9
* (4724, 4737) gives 16.7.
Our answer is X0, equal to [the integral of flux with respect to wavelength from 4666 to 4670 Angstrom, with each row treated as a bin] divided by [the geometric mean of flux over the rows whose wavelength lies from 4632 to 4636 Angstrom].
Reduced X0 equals 3.6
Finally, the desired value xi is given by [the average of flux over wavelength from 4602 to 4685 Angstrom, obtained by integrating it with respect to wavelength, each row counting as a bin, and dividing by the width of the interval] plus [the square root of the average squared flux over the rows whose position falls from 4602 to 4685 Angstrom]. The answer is 39.4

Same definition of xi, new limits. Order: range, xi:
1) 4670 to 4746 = 33.2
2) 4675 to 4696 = 34.2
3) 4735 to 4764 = 32.5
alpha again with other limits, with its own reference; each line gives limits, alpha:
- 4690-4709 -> 4695.13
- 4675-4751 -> 4695.13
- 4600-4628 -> 4626.44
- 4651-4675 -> 4658.51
